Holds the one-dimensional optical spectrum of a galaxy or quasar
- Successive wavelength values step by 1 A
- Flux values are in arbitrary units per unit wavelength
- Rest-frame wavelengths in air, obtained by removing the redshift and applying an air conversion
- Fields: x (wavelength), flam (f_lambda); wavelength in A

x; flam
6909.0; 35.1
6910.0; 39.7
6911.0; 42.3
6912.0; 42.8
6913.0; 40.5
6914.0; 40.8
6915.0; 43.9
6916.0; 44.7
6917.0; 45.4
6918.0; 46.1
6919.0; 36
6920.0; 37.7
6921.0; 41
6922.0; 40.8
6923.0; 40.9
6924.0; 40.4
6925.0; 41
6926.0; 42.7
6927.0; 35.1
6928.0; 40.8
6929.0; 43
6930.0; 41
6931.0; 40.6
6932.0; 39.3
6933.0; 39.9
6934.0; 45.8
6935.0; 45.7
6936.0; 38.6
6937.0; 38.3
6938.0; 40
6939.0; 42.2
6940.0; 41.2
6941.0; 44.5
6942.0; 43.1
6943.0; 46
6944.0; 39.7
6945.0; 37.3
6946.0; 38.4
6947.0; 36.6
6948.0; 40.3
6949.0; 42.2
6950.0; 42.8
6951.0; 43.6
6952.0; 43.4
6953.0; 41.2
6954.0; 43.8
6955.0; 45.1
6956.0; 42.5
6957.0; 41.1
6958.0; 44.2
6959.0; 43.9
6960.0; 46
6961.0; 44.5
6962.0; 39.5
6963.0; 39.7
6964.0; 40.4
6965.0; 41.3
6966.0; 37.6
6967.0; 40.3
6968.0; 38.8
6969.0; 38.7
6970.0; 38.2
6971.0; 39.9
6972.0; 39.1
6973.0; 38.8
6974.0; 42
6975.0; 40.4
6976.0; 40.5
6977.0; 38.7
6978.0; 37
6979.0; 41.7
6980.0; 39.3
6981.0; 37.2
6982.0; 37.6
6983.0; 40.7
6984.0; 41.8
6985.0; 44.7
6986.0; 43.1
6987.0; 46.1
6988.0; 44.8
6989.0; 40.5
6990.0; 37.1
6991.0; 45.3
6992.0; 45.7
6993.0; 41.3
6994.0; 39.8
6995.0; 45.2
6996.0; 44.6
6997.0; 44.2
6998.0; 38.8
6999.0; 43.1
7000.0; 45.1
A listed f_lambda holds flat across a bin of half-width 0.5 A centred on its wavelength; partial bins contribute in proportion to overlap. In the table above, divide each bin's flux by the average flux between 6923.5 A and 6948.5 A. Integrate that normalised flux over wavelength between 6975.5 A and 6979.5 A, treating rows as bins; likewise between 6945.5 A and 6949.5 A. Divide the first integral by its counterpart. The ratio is 1.00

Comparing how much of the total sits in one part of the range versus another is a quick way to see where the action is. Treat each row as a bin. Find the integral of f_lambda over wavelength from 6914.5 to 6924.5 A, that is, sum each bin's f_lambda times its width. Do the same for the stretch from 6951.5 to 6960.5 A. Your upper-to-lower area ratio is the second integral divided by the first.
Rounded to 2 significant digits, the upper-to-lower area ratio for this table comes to 0.94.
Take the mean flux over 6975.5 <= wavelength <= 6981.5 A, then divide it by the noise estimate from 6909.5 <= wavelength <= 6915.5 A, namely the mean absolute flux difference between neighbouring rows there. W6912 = 22.2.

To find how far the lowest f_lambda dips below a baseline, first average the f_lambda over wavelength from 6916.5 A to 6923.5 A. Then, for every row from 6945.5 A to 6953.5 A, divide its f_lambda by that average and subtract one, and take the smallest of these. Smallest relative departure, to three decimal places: -0.110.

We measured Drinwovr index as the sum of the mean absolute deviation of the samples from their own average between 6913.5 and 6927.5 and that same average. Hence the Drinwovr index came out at 43.6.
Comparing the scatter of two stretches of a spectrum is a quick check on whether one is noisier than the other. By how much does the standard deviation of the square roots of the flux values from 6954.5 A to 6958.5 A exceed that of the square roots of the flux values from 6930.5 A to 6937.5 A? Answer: -0.112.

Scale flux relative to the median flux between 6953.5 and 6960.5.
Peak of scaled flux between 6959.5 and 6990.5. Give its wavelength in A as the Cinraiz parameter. 6987.0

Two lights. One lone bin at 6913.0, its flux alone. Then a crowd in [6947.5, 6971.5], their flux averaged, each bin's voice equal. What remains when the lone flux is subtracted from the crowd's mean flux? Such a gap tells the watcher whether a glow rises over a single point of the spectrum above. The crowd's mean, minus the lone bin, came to 1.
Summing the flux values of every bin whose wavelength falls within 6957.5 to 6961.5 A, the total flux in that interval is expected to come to 179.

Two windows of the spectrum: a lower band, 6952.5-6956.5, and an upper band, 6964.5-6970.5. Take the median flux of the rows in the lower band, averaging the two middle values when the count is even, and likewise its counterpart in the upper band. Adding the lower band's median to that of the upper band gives 81.9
